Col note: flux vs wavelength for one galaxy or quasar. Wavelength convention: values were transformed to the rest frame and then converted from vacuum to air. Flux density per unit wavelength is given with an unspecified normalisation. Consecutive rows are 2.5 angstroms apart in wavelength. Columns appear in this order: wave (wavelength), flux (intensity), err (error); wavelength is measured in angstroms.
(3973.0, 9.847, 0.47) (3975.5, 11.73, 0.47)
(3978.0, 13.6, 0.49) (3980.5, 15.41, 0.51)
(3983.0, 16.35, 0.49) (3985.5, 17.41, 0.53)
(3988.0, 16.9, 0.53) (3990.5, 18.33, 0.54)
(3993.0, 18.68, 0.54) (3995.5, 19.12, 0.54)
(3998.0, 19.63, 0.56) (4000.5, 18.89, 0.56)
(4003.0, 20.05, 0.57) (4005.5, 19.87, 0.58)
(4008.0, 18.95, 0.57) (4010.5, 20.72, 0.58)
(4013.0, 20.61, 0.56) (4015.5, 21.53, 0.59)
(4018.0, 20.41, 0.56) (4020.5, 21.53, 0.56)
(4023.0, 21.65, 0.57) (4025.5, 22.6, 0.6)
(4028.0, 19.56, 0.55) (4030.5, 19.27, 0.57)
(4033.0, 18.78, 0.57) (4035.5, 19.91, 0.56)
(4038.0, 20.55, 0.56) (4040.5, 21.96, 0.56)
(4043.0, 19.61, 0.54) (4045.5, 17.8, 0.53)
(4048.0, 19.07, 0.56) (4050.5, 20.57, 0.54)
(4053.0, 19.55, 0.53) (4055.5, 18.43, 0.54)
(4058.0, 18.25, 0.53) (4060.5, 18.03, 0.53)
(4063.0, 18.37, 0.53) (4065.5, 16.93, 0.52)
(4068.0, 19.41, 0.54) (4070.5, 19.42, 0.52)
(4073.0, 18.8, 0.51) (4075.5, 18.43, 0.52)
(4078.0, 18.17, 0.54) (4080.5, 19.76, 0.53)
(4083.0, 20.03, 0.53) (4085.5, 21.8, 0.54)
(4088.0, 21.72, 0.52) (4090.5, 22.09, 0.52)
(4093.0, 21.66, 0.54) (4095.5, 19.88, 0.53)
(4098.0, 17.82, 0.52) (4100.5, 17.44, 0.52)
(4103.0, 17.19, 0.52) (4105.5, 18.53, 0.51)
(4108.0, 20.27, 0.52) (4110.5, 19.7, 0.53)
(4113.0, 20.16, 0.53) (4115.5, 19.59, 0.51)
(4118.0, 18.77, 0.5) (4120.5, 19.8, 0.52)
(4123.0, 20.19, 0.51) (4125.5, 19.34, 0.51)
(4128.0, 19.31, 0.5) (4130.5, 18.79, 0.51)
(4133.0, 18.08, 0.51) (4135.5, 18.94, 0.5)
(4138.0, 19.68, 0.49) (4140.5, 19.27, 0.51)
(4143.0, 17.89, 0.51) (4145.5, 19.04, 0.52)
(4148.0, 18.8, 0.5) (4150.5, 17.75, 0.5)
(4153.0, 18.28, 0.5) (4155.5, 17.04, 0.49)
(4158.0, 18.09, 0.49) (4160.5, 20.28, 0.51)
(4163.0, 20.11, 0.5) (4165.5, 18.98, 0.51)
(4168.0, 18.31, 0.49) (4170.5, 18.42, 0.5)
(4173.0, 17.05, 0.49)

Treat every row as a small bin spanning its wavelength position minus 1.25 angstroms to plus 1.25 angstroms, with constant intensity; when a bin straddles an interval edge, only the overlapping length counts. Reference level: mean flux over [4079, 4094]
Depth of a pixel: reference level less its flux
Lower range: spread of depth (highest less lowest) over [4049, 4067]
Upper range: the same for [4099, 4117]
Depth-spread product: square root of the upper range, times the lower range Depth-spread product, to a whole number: 6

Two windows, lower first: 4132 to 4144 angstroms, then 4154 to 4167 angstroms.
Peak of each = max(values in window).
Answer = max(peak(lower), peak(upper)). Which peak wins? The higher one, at 20.3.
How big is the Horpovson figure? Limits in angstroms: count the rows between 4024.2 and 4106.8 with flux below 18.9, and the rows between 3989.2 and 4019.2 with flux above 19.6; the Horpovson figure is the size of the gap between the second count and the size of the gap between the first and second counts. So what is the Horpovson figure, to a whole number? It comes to 0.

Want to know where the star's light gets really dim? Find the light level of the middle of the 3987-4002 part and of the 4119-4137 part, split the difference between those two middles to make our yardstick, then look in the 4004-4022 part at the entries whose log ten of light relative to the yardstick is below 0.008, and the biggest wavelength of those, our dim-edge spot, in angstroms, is 4008.0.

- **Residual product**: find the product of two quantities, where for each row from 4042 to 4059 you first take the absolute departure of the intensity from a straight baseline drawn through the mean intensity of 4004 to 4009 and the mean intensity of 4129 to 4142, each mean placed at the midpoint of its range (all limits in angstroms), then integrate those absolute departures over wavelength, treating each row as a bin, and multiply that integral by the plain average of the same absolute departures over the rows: 10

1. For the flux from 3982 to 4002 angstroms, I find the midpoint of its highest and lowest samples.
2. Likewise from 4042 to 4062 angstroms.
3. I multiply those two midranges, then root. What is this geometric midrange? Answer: 18.6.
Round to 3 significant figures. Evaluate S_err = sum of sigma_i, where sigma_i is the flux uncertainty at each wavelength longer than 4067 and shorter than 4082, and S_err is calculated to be 3.16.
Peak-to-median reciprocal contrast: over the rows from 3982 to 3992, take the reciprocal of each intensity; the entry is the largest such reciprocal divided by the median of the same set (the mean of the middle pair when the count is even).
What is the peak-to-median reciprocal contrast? 1.05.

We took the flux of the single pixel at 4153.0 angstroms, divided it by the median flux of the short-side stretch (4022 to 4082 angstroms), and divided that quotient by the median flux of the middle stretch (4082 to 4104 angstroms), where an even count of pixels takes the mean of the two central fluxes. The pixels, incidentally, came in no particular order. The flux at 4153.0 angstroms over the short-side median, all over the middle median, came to 0.047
